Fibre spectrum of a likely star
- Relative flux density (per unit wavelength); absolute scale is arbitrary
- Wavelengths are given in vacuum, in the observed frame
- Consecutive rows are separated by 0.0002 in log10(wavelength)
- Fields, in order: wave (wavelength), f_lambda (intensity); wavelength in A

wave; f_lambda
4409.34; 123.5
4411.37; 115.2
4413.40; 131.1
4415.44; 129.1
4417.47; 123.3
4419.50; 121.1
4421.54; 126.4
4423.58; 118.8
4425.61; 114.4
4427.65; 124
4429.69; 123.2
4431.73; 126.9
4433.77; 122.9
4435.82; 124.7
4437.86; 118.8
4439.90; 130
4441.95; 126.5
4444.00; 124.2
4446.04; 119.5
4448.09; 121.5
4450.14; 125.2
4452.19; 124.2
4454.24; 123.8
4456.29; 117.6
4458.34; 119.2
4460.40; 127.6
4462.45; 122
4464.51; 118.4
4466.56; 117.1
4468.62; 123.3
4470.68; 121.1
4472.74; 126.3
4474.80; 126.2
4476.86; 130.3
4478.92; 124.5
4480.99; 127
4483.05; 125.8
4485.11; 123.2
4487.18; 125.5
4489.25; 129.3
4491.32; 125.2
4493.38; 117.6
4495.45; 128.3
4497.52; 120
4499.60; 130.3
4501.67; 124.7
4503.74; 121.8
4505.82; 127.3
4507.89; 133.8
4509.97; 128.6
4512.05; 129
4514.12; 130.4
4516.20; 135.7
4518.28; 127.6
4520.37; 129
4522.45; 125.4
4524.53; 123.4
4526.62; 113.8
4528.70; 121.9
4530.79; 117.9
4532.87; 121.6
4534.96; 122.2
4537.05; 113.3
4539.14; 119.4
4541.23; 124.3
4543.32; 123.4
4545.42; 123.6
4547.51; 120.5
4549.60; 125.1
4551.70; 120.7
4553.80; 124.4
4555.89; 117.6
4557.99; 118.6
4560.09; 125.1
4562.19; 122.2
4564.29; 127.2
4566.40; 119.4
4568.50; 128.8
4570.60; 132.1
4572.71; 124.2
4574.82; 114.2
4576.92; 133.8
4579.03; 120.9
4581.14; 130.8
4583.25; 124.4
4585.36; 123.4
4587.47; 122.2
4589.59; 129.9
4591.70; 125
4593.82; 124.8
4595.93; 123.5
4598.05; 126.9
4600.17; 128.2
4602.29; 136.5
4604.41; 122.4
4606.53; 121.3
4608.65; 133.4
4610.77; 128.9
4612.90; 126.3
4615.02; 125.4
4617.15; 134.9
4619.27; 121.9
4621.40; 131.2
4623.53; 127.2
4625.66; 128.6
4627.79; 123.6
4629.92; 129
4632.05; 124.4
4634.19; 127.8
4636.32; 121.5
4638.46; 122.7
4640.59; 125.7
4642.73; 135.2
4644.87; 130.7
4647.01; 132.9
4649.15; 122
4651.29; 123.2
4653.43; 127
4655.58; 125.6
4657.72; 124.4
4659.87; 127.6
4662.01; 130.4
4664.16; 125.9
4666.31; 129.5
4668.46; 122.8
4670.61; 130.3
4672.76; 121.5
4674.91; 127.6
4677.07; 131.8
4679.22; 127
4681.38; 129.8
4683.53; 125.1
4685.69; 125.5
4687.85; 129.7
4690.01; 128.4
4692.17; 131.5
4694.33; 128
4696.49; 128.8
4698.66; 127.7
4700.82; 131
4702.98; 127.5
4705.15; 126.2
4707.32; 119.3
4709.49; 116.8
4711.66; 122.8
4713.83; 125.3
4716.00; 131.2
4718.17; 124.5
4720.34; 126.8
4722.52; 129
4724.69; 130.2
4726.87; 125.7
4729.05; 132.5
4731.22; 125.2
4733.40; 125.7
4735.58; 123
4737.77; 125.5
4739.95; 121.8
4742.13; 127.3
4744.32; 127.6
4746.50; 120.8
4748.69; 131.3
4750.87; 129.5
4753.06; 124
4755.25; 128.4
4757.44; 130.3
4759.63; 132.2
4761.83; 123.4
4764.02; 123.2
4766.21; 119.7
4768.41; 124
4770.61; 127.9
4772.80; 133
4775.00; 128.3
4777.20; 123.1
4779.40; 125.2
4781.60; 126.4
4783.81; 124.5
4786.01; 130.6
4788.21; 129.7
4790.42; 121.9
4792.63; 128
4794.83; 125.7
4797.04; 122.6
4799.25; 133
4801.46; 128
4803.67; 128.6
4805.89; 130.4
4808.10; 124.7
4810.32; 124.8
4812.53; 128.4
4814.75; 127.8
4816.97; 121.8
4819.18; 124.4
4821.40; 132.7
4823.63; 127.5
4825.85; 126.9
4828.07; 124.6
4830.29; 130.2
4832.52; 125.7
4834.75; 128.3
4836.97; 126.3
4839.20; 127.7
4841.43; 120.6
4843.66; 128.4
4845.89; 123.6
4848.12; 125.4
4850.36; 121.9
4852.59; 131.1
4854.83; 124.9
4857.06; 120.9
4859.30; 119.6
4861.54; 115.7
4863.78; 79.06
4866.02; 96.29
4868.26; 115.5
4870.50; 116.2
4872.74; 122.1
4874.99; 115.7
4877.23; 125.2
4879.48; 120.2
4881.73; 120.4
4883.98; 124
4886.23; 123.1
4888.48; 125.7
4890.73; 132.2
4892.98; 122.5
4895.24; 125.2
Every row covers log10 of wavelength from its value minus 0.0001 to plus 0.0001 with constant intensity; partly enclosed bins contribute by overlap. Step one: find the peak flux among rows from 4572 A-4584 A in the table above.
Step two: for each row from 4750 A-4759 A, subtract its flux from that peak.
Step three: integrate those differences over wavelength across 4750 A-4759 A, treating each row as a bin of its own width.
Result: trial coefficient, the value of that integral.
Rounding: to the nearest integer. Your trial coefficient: 50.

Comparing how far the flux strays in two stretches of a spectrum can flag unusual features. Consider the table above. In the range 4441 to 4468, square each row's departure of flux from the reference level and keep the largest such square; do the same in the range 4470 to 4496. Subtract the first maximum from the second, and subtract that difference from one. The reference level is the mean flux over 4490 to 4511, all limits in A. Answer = 9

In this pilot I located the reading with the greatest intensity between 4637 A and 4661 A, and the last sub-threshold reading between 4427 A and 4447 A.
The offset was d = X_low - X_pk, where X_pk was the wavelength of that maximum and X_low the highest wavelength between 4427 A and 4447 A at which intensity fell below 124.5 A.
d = -196.7 A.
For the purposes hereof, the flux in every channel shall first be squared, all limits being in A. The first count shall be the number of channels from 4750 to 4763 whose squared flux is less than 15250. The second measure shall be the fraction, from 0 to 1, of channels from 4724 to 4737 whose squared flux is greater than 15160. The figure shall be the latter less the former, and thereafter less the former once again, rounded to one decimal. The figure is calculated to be -1.2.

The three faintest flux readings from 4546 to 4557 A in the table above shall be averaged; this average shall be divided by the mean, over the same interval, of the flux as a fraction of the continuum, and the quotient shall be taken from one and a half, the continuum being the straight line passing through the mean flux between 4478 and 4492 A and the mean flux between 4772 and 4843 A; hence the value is -122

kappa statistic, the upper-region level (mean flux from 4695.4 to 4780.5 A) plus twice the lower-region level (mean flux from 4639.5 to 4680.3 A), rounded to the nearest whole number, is 381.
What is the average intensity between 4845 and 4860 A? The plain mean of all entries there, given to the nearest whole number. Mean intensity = 124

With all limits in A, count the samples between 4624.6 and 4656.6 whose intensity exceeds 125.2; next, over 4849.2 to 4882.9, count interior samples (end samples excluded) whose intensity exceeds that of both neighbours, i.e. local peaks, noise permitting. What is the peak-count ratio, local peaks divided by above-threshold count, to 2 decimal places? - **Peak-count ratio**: 0.33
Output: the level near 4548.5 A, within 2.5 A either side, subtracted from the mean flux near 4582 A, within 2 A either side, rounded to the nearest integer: 5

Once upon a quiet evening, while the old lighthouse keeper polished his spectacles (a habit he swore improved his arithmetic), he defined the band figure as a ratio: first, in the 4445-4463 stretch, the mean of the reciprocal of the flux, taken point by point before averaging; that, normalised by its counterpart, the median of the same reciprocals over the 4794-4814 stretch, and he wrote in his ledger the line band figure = 1.05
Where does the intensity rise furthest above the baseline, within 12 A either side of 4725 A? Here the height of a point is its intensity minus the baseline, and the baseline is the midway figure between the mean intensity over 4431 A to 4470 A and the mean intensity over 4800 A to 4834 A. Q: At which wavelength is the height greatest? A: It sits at 4729.05 A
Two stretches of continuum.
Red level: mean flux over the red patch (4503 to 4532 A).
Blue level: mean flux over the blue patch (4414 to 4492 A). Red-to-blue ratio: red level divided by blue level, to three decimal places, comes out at 1.020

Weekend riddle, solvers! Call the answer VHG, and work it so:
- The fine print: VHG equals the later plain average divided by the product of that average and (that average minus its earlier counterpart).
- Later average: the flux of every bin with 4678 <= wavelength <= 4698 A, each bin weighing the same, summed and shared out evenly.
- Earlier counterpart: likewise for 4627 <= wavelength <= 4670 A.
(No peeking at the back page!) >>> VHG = 1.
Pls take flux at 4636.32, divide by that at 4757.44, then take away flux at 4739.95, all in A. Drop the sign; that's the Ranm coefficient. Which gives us 121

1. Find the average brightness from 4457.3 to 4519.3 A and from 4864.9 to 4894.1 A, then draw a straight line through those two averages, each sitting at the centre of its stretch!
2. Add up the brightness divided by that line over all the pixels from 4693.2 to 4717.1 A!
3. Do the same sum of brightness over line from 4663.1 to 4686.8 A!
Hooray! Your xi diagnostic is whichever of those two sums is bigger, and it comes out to 11.37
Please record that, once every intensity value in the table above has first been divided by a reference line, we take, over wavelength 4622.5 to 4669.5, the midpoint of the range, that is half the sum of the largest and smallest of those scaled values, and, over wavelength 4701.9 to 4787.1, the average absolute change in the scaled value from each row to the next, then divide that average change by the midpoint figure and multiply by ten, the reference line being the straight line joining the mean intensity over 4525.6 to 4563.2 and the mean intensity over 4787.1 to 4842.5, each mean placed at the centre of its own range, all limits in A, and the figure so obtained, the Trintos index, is 0.30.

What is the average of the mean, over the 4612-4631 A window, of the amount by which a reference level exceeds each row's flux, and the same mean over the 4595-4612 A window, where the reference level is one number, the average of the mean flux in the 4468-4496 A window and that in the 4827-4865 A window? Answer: -4.0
